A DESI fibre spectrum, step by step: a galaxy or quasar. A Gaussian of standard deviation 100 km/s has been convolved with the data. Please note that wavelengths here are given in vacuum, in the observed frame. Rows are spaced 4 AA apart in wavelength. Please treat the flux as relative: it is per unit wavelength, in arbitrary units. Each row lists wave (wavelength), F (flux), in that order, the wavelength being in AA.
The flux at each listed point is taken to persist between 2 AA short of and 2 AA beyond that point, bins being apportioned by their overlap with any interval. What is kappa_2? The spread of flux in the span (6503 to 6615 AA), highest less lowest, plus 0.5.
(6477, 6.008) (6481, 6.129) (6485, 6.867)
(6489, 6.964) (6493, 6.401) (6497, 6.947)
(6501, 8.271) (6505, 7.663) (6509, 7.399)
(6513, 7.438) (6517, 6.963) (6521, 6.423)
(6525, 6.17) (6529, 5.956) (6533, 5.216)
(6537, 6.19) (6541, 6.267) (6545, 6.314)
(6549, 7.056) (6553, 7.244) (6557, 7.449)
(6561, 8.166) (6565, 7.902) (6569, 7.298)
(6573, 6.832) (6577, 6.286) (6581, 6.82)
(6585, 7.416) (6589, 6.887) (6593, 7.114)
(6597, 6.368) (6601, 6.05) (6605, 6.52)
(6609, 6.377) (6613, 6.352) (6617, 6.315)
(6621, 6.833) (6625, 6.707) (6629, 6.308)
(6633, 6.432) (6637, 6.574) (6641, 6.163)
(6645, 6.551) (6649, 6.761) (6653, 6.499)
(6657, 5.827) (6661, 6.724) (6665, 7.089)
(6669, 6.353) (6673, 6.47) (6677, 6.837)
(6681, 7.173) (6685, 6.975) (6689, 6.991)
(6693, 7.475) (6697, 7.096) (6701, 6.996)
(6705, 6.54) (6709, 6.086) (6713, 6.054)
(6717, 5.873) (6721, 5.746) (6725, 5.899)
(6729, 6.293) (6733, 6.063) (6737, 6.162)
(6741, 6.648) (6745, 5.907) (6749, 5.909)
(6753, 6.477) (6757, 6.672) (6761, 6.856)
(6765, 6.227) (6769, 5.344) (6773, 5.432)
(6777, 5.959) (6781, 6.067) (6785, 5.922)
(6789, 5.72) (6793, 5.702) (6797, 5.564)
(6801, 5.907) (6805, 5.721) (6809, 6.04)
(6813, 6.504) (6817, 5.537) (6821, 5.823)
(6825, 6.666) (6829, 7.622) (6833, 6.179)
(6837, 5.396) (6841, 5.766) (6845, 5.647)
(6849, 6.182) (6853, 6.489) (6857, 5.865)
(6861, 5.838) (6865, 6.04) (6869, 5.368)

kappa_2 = 3.45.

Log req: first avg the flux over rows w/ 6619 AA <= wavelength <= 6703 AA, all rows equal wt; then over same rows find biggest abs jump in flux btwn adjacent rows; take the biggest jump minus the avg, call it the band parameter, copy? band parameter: -5.81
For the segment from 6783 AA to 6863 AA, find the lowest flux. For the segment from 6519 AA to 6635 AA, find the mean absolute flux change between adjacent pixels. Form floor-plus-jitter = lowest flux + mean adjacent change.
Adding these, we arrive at 5.78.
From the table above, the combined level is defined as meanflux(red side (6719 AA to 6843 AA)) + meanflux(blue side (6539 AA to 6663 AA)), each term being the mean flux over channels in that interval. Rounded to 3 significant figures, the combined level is 12.8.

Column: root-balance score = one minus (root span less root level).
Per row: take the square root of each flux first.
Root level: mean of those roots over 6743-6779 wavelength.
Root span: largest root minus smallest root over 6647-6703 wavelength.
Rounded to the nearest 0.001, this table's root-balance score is 3.145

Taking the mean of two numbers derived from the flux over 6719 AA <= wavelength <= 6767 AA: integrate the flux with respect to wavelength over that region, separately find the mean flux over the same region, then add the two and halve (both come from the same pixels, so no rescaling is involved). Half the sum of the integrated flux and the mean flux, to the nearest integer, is 153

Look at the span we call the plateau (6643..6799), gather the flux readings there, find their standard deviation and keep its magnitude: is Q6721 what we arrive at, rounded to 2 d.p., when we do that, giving 0.53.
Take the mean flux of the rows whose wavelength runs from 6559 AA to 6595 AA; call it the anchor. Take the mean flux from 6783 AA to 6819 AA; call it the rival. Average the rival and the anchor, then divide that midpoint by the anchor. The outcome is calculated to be 0.91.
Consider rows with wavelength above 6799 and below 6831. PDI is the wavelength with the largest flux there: 6829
